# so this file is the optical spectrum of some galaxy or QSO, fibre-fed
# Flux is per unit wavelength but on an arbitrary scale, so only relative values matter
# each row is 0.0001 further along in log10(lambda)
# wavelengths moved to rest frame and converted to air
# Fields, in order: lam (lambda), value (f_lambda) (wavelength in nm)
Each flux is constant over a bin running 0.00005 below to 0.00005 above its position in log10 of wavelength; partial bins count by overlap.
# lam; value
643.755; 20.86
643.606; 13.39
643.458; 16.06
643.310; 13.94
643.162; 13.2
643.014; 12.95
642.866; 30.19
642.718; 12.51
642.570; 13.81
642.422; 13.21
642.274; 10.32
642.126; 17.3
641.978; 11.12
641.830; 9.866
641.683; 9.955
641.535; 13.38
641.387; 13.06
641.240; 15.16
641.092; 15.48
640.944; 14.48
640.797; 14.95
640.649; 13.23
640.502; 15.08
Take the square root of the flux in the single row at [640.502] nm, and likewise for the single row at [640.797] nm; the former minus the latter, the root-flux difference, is 0.0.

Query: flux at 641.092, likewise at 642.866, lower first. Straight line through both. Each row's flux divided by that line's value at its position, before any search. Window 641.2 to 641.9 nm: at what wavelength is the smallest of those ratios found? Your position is 641.830 nm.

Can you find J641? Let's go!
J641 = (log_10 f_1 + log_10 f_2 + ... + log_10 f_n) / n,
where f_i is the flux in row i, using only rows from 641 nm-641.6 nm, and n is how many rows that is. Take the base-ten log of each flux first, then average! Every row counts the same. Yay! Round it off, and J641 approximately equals 1.15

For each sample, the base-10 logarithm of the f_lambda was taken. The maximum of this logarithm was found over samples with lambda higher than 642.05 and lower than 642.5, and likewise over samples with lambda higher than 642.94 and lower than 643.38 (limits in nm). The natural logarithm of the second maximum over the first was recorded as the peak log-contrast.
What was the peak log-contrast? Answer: -0.1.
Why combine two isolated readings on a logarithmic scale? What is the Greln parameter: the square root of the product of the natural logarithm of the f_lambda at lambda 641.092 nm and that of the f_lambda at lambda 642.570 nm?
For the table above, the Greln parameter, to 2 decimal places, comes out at 2.68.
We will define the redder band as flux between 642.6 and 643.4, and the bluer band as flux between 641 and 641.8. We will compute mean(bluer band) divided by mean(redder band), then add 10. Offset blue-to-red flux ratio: 10.8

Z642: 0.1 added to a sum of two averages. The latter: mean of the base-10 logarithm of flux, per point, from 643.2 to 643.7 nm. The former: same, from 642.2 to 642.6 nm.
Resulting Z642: 2.35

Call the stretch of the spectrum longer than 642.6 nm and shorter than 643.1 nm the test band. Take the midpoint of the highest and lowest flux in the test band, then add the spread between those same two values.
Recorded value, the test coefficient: 39.0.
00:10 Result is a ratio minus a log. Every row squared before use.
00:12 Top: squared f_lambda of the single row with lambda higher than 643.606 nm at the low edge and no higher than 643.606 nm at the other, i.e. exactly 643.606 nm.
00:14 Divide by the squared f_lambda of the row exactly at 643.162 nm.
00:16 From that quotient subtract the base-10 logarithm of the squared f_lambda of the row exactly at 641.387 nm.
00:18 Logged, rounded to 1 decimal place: -1.2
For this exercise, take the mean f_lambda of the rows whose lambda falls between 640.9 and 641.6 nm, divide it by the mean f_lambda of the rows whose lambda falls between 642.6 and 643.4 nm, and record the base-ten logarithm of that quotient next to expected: -0.06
